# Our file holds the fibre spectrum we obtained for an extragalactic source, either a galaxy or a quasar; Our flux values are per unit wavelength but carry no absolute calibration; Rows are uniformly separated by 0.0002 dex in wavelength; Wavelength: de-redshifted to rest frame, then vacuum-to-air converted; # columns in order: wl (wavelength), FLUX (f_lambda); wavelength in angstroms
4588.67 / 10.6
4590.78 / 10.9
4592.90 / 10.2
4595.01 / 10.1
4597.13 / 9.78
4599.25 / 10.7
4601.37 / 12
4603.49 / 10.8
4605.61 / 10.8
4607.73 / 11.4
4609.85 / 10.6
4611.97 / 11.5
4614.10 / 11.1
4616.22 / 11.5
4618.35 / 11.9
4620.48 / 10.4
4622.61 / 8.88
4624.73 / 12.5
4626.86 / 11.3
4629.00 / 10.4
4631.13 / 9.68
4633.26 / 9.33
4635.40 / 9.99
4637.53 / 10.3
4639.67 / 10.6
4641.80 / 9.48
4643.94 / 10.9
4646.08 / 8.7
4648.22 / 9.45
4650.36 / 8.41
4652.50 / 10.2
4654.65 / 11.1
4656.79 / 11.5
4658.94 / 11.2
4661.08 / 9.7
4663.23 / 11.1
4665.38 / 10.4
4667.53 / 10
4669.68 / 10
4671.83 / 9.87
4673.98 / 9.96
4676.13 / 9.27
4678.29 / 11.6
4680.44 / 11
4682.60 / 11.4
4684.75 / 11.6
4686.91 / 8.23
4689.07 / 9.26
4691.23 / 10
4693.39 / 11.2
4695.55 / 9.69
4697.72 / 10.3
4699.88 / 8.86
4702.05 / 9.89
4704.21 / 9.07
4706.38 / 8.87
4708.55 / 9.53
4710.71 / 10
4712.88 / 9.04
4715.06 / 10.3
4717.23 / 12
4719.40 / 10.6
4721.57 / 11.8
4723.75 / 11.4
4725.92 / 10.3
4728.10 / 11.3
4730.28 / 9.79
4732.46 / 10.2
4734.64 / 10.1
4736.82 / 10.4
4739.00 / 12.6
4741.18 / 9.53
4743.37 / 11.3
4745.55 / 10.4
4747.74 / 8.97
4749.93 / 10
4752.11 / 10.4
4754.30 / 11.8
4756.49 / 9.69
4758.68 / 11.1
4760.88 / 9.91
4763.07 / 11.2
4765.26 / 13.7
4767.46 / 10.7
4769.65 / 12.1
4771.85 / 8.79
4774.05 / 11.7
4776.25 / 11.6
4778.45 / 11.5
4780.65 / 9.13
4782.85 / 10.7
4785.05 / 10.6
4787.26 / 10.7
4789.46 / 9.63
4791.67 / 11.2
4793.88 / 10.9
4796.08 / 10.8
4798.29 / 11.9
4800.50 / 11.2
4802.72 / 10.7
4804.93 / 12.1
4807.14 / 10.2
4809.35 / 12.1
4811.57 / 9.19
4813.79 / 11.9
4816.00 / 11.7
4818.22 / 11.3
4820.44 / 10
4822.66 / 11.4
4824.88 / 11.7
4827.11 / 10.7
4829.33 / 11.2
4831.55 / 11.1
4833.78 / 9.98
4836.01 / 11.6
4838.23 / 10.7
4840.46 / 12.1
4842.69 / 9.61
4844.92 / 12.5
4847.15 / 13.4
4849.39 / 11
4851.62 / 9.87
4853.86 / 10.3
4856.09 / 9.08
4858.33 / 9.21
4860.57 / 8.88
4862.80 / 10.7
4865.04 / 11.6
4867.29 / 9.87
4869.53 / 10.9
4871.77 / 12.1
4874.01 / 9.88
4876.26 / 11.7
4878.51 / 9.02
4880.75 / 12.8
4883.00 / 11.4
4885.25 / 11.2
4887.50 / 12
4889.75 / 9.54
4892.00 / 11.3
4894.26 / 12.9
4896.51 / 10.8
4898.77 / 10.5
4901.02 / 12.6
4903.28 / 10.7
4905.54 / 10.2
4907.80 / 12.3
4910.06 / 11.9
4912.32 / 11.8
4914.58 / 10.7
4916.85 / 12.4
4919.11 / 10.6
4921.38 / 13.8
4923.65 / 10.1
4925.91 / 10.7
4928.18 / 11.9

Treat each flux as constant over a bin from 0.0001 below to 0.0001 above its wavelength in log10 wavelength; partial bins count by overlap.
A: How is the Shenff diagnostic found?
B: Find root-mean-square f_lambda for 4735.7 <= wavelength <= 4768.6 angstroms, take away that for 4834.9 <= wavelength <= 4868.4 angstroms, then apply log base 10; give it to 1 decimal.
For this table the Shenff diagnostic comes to -1.1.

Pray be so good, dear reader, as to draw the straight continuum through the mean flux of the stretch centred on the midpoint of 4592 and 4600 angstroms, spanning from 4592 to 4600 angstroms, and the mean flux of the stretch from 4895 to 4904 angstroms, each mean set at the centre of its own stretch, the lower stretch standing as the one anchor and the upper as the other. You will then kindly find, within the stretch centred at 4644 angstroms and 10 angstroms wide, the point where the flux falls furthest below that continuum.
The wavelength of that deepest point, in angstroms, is 4646.08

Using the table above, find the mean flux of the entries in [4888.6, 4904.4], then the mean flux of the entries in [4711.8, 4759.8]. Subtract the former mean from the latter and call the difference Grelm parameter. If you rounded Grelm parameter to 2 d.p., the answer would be -0.60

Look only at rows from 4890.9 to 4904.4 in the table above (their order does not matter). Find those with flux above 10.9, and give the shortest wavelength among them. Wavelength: 4892.00 angstroms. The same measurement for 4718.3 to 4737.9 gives 4721.57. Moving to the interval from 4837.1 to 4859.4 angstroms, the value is 4840.46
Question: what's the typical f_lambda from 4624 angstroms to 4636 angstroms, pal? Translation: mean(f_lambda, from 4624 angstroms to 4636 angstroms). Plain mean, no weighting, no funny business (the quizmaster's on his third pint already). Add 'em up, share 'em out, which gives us 10.5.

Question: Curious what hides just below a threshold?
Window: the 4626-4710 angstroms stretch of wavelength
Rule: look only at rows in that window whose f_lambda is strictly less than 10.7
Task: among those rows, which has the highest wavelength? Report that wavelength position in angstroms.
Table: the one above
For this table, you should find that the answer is 4708.55 angstroms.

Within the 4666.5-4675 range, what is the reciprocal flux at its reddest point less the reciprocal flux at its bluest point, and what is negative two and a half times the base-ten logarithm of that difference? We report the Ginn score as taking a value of 8.5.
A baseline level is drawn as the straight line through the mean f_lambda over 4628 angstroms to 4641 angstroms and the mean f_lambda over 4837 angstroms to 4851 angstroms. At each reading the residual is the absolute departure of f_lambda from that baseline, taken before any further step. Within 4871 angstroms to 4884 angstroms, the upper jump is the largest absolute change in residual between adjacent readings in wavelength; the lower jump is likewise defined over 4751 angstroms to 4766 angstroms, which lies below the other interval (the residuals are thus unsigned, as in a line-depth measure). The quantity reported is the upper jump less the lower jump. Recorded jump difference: 0.21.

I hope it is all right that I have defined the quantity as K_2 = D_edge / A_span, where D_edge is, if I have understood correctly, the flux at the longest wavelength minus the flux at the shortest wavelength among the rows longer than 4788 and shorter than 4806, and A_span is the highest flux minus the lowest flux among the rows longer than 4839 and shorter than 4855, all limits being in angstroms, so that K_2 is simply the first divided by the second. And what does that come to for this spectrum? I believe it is 0.7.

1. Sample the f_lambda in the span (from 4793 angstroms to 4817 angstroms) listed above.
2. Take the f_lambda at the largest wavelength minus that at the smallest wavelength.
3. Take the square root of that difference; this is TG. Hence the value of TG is 0.89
